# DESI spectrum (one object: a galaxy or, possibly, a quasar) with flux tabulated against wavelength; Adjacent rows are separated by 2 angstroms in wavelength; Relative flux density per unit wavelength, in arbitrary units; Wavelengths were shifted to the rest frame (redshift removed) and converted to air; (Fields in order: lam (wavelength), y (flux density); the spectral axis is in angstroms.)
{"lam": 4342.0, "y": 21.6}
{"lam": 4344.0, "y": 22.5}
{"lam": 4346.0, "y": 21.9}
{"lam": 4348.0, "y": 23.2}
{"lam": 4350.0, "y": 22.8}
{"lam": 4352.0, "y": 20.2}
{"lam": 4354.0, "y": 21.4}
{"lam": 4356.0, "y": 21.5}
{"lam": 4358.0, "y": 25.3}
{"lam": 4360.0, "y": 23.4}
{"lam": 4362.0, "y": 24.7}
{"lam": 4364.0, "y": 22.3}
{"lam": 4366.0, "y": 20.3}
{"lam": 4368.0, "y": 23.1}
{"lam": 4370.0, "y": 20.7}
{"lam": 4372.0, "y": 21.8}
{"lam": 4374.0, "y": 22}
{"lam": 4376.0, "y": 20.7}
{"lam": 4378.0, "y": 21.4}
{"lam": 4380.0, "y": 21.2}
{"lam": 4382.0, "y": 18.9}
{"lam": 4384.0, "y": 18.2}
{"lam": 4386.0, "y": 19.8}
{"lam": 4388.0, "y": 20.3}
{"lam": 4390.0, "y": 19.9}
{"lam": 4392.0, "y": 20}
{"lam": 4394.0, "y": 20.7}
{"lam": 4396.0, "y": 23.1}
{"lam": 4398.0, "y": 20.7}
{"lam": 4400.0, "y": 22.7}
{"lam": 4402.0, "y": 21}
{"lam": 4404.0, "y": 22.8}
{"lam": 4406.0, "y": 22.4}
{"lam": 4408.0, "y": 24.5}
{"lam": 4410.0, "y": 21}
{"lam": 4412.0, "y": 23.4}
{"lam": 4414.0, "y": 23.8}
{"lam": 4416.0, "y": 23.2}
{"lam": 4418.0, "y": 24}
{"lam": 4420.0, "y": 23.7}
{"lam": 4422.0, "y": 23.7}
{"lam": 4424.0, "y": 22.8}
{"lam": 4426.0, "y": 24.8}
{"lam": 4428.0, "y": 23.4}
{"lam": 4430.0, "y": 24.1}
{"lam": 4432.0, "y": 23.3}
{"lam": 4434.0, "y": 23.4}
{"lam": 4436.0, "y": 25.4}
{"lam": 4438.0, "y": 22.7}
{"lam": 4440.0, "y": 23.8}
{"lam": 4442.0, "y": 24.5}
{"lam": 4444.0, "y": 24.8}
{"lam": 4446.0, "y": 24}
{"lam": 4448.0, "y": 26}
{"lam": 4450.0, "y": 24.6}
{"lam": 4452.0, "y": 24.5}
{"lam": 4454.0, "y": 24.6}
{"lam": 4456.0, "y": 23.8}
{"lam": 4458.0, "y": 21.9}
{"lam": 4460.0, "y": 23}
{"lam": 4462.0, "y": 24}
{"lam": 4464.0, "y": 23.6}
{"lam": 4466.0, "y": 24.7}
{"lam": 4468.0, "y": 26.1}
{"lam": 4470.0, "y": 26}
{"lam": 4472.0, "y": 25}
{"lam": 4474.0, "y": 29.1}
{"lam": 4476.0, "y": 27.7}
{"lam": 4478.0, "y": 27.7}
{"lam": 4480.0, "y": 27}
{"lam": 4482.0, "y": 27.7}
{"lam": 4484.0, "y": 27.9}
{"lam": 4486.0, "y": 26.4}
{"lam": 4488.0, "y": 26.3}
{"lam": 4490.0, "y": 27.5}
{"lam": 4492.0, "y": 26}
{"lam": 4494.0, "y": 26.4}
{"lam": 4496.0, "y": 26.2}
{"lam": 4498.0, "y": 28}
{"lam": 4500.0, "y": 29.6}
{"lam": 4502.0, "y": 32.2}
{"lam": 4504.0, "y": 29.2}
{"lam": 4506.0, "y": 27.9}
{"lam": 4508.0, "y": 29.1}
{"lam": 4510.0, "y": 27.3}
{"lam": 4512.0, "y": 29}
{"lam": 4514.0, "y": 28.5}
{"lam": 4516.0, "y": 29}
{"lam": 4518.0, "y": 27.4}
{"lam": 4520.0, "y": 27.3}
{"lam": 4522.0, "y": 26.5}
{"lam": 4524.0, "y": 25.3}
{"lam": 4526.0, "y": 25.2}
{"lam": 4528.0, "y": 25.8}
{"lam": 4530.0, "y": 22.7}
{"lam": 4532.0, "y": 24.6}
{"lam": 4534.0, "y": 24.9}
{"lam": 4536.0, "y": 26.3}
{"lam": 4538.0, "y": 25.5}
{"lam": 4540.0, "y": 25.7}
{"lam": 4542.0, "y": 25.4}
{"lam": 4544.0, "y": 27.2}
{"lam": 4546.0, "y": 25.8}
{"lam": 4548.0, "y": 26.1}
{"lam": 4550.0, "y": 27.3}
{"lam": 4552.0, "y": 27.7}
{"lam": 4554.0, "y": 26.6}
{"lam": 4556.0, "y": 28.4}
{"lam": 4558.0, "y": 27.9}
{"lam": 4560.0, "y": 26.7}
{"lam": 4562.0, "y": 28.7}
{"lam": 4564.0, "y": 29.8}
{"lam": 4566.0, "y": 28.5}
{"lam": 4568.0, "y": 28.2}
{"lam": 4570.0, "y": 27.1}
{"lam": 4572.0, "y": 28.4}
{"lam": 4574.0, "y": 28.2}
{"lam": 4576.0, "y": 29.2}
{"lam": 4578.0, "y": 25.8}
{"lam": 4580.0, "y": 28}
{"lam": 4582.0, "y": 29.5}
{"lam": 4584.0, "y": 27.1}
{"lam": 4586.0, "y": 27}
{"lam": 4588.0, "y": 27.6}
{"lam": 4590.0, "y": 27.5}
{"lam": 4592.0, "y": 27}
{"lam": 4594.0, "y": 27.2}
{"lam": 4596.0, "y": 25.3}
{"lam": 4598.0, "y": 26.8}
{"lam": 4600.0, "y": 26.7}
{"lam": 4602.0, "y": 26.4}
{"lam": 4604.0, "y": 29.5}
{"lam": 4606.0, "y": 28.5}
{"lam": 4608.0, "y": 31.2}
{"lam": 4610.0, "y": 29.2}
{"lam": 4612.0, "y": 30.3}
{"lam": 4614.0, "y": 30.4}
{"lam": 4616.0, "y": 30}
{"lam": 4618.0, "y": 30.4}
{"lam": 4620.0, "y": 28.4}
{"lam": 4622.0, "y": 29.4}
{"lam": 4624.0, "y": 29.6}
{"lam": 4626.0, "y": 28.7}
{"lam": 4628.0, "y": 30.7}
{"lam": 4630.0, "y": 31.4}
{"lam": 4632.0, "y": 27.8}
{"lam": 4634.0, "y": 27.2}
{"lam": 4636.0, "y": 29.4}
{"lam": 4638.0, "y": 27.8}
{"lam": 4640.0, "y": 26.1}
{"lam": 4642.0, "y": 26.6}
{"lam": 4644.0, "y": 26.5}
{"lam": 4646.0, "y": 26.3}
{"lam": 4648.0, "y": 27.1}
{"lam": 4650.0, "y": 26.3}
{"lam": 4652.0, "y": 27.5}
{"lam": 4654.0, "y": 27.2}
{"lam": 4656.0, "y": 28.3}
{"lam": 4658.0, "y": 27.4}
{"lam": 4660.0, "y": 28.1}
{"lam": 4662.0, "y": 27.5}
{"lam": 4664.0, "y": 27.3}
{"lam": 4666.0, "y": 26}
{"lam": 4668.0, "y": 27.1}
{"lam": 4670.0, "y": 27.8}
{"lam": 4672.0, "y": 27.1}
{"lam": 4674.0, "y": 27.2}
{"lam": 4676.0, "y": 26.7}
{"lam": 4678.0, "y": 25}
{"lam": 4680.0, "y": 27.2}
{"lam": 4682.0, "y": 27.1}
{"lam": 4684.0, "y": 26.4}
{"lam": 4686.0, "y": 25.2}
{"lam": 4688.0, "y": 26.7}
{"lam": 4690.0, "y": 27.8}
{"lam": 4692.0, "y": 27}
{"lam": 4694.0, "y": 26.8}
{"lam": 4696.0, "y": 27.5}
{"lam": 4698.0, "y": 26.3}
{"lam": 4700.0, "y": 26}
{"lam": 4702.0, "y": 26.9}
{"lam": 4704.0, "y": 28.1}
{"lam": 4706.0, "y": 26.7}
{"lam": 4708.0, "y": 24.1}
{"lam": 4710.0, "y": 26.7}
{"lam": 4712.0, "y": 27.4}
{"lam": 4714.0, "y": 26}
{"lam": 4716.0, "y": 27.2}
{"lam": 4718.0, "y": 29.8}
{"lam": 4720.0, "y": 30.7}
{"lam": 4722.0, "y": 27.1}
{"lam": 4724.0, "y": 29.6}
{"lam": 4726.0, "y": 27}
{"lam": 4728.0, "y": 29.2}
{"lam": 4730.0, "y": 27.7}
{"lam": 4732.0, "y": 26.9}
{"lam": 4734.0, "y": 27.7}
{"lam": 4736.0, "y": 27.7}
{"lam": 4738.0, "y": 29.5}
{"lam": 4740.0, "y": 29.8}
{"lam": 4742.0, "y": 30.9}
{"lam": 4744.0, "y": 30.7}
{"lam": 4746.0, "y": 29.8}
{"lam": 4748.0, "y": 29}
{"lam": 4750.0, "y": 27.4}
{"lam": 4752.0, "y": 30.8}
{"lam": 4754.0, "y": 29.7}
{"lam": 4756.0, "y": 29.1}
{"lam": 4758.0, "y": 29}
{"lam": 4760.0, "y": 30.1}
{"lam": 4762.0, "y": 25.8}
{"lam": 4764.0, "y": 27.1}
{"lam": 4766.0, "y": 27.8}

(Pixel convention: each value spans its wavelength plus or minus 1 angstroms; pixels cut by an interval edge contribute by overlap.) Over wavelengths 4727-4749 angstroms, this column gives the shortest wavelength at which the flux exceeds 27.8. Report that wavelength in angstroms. 4728.0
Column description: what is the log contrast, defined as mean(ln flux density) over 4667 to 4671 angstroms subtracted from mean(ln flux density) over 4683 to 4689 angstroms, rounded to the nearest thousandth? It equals -0.051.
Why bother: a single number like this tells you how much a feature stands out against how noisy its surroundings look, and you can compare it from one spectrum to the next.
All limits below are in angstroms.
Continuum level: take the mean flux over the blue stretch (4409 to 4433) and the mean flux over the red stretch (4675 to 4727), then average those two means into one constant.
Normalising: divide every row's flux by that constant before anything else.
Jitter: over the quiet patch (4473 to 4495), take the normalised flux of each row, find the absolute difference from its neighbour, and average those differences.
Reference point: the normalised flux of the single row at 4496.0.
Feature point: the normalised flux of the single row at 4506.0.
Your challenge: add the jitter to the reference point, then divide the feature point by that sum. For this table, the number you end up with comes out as 1.03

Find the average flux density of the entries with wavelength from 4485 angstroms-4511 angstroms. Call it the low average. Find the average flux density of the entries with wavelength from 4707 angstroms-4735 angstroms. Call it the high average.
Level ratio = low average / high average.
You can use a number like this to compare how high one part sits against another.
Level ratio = 1.01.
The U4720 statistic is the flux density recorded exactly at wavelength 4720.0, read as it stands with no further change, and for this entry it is 30.7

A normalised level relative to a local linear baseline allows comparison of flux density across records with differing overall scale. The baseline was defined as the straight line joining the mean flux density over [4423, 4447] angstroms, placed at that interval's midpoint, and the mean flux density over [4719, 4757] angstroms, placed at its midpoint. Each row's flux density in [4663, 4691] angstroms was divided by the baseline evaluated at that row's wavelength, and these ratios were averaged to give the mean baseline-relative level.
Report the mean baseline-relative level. 0.96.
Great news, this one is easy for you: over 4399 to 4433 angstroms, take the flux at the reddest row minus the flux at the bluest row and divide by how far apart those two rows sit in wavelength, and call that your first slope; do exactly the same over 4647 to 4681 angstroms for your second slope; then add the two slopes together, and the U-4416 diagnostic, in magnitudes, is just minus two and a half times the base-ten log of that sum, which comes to 4.2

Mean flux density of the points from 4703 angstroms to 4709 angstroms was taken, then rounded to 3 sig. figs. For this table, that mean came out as 26.3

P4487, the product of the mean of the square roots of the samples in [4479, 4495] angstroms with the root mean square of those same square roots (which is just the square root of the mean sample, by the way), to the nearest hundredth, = 26.90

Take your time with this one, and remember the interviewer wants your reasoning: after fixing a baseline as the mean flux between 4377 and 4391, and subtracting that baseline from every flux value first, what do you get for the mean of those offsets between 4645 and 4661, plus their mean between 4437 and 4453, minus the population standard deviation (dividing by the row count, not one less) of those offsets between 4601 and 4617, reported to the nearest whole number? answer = 10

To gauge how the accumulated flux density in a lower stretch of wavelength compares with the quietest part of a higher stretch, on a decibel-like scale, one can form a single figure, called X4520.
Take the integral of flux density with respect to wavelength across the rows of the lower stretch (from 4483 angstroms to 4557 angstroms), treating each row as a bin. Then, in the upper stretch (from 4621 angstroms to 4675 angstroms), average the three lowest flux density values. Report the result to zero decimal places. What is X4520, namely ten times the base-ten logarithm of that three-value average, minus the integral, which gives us -1982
